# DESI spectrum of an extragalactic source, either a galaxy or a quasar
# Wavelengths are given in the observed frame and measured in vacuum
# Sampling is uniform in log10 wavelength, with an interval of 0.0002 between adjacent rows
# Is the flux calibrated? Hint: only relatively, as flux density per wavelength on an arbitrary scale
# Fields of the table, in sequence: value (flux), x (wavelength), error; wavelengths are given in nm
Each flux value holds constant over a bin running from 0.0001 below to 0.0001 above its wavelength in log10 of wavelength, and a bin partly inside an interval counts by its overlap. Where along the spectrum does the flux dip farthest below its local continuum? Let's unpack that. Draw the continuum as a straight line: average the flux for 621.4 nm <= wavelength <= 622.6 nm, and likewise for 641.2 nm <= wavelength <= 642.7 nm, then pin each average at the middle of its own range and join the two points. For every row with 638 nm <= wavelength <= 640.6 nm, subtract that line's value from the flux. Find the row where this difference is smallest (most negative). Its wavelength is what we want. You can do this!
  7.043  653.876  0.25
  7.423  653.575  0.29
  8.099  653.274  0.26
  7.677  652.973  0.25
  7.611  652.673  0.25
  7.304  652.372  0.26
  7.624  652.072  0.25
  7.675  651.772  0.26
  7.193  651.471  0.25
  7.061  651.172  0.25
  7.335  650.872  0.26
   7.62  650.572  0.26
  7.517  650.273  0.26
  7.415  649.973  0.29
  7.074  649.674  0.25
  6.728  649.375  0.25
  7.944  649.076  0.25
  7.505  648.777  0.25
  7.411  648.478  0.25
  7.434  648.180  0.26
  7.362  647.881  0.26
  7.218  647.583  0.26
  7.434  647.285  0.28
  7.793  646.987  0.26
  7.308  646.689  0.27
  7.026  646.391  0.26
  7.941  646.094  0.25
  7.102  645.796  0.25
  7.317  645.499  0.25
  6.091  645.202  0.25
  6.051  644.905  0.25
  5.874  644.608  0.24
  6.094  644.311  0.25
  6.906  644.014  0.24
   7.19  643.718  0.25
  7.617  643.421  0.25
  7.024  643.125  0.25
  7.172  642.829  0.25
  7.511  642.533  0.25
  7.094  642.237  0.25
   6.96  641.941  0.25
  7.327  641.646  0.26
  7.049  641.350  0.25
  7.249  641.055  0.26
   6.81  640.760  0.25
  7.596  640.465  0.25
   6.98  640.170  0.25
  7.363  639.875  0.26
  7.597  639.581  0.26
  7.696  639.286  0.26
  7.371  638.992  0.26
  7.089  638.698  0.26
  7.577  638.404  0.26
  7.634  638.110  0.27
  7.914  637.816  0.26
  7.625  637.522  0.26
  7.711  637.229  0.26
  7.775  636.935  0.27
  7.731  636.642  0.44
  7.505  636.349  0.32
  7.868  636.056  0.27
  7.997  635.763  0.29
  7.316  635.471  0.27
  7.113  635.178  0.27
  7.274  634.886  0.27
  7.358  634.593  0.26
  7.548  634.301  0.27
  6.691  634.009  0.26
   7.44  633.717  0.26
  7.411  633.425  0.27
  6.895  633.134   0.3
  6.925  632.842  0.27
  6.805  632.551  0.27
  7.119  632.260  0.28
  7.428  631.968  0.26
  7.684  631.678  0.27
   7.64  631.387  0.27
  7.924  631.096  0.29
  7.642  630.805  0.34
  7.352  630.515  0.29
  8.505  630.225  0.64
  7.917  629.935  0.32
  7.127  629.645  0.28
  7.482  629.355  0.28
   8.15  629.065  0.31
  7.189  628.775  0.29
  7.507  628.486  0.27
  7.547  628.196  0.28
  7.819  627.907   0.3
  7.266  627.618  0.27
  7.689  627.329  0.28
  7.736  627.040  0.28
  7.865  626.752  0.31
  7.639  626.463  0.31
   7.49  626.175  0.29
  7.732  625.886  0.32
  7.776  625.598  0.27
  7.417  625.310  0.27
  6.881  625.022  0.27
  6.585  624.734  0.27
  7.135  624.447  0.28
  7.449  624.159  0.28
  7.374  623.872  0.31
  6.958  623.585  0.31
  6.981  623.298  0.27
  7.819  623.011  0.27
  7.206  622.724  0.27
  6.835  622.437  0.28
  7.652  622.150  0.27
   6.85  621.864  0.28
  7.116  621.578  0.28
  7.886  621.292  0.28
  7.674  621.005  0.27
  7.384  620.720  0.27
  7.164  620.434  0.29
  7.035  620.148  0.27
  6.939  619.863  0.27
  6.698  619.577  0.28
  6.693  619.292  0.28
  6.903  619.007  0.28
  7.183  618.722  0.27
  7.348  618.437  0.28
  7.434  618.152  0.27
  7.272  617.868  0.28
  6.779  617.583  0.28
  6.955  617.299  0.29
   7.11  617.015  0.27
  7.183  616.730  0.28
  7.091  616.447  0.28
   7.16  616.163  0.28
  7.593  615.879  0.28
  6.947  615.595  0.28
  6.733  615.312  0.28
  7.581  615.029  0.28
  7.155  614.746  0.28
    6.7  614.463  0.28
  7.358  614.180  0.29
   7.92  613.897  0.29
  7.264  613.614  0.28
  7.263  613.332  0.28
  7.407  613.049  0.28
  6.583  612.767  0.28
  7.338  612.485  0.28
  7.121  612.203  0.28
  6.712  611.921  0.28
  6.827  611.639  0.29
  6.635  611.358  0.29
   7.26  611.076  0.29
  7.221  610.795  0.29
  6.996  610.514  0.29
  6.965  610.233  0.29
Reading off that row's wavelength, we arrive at 640.170 nm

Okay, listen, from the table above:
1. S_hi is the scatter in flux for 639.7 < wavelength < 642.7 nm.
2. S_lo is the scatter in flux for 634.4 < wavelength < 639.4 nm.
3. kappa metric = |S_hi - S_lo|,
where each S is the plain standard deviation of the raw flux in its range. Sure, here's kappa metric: 0.02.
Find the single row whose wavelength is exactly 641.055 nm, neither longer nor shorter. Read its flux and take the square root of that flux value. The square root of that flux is 2.69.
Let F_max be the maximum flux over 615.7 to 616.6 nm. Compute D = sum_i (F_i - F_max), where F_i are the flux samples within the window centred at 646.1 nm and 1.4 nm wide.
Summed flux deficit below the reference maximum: -1.3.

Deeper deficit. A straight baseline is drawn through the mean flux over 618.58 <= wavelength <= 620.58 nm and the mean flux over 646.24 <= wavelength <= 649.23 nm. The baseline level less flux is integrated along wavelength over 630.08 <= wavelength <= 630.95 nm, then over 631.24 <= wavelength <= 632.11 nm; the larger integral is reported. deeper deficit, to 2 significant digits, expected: -0.37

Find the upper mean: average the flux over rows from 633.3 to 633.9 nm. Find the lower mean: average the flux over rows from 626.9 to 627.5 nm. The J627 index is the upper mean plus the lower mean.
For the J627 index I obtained 15.1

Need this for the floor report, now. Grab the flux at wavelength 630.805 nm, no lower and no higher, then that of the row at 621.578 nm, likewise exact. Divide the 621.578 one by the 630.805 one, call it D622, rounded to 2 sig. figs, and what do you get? 0.93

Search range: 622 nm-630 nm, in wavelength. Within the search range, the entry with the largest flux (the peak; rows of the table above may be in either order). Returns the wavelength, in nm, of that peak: 629.065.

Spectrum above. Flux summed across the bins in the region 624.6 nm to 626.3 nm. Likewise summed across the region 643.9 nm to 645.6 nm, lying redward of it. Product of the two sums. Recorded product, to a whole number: 1682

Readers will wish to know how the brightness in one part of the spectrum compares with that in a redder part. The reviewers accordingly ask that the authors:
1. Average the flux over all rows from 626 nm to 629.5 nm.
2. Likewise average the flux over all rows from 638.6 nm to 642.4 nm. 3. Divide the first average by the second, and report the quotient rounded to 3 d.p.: 1.051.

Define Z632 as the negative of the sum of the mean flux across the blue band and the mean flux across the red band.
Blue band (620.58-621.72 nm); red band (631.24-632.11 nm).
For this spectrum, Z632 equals -15.1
